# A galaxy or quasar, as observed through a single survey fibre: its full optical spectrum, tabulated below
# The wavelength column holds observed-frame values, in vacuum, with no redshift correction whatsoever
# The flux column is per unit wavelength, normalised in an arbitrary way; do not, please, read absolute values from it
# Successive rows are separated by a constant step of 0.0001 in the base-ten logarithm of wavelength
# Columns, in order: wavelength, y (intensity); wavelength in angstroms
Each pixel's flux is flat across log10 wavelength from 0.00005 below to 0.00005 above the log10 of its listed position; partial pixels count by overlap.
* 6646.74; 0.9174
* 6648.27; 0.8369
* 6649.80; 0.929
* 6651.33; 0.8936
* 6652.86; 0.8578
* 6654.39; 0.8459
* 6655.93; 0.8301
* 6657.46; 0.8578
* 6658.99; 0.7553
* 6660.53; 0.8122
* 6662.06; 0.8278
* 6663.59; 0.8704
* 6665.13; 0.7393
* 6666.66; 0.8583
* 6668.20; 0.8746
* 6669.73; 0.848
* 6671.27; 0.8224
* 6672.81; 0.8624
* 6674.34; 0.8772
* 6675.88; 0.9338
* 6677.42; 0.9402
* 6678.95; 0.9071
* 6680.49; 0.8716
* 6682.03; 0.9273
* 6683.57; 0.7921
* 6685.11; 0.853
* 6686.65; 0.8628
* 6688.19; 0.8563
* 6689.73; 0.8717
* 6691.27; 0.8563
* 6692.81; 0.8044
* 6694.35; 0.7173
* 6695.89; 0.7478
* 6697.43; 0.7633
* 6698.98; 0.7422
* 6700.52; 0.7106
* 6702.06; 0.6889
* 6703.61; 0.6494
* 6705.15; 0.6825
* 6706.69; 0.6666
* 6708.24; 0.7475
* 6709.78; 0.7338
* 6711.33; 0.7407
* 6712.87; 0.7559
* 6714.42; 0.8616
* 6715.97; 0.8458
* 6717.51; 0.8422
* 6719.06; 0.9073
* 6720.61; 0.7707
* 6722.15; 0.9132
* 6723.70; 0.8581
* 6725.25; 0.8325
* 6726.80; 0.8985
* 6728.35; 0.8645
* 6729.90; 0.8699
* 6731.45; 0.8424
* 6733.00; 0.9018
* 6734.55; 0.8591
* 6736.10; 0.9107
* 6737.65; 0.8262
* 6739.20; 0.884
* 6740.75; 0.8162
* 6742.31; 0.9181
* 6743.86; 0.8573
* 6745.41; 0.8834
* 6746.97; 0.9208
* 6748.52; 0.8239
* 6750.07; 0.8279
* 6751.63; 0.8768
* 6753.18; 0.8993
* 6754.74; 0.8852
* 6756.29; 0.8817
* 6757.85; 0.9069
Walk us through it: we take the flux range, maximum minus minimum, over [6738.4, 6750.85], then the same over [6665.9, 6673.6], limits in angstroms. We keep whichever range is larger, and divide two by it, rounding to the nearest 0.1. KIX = 19.1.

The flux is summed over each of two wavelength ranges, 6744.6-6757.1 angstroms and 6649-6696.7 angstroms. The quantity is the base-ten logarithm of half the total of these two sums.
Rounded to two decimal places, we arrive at 1.22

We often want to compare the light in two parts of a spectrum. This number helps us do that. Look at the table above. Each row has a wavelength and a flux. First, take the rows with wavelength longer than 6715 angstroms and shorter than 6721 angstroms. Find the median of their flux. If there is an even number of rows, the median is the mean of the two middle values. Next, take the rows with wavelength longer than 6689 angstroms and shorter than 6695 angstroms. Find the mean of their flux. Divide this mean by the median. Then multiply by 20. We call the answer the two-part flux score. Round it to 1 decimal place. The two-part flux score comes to 19.3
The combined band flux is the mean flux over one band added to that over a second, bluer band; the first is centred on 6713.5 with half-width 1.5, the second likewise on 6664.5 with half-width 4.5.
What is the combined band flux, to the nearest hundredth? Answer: 1.64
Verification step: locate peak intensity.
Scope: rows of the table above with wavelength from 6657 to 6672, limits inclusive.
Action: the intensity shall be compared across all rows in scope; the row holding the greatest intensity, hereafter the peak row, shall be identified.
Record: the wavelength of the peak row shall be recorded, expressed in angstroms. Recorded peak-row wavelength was 6668.20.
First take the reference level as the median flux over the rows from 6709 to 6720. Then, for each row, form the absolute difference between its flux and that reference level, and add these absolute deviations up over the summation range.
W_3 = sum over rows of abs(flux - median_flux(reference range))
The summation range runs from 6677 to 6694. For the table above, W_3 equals 0.45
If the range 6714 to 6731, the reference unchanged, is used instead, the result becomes 0.36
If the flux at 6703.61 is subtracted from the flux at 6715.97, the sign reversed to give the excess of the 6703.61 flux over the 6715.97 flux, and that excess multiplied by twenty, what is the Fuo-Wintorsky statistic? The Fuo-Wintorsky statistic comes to -3.9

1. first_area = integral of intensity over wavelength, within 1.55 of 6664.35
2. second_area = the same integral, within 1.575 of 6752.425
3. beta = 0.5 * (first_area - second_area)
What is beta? -0.15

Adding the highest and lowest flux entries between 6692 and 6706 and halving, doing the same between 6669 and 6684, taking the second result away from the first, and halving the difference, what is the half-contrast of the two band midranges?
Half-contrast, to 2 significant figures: -0.070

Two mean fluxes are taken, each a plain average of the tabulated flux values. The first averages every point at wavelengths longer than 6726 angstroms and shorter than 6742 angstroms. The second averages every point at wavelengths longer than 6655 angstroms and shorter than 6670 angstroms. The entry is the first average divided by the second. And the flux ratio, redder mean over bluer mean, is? 1.05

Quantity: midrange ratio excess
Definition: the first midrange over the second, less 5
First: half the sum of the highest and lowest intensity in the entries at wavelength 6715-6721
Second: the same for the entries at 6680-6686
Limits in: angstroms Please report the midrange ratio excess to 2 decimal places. -4.02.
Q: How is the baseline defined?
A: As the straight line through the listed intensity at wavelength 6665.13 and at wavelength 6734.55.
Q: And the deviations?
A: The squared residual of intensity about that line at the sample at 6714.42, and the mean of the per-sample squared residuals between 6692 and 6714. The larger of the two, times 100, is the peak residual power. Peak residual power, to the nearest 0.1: 0.8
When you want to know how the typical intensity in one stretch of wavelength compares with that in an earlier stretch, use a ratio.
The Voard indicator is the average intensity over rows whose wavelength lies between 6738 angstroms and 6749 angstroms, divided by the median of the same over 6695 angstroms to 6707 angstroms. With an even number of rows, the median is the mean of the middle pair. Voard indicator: 1.25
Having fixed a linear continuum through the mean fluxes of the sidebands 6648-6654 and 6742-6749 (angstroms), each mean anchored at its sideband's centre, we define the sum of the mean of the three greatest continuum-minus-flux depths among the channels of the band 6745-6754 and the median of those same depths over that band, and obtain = 0.04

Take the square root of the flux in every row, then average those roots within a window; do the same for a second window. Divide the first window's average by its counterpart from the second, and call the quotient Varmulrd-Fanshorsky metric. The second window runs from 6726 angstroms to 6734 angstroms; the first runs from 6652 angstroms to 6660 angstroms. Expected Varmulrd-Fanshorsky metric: 0.97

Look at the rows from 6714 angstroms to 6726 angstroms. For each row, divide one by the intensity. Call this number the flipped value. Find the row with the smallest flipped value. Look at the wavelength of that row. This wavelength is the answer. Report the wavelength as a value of 6722.15 angstroms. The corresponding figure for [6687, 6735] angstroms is 6722.15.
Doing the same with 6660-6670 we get 6668.20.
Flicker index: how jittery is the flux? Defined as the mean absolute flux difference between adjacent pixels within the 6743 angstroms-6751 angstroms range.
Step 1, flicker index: 0.041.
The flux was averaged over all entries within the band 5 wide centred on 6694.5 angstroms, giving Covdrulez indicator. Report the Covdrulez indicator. 0.76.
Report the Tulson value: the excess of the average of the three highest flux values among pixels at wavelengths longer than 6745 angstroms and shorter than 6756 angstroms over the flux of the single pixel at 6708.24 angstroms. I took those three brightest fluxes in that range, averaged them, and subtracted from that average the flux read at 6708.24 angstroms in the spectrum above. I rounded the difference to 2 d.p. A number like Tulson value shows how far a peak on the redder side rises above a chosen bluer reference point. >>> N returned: 0.15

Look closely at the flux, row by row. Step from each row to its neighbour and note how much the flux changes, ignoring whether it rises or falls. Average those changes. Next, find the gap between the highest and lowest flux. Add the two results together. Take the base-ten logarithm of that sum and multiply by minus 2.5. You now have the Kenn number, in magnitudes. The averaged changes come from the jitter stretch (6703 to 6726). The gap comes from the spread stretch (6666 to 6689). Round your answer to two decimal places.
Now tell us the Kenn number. 1.75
